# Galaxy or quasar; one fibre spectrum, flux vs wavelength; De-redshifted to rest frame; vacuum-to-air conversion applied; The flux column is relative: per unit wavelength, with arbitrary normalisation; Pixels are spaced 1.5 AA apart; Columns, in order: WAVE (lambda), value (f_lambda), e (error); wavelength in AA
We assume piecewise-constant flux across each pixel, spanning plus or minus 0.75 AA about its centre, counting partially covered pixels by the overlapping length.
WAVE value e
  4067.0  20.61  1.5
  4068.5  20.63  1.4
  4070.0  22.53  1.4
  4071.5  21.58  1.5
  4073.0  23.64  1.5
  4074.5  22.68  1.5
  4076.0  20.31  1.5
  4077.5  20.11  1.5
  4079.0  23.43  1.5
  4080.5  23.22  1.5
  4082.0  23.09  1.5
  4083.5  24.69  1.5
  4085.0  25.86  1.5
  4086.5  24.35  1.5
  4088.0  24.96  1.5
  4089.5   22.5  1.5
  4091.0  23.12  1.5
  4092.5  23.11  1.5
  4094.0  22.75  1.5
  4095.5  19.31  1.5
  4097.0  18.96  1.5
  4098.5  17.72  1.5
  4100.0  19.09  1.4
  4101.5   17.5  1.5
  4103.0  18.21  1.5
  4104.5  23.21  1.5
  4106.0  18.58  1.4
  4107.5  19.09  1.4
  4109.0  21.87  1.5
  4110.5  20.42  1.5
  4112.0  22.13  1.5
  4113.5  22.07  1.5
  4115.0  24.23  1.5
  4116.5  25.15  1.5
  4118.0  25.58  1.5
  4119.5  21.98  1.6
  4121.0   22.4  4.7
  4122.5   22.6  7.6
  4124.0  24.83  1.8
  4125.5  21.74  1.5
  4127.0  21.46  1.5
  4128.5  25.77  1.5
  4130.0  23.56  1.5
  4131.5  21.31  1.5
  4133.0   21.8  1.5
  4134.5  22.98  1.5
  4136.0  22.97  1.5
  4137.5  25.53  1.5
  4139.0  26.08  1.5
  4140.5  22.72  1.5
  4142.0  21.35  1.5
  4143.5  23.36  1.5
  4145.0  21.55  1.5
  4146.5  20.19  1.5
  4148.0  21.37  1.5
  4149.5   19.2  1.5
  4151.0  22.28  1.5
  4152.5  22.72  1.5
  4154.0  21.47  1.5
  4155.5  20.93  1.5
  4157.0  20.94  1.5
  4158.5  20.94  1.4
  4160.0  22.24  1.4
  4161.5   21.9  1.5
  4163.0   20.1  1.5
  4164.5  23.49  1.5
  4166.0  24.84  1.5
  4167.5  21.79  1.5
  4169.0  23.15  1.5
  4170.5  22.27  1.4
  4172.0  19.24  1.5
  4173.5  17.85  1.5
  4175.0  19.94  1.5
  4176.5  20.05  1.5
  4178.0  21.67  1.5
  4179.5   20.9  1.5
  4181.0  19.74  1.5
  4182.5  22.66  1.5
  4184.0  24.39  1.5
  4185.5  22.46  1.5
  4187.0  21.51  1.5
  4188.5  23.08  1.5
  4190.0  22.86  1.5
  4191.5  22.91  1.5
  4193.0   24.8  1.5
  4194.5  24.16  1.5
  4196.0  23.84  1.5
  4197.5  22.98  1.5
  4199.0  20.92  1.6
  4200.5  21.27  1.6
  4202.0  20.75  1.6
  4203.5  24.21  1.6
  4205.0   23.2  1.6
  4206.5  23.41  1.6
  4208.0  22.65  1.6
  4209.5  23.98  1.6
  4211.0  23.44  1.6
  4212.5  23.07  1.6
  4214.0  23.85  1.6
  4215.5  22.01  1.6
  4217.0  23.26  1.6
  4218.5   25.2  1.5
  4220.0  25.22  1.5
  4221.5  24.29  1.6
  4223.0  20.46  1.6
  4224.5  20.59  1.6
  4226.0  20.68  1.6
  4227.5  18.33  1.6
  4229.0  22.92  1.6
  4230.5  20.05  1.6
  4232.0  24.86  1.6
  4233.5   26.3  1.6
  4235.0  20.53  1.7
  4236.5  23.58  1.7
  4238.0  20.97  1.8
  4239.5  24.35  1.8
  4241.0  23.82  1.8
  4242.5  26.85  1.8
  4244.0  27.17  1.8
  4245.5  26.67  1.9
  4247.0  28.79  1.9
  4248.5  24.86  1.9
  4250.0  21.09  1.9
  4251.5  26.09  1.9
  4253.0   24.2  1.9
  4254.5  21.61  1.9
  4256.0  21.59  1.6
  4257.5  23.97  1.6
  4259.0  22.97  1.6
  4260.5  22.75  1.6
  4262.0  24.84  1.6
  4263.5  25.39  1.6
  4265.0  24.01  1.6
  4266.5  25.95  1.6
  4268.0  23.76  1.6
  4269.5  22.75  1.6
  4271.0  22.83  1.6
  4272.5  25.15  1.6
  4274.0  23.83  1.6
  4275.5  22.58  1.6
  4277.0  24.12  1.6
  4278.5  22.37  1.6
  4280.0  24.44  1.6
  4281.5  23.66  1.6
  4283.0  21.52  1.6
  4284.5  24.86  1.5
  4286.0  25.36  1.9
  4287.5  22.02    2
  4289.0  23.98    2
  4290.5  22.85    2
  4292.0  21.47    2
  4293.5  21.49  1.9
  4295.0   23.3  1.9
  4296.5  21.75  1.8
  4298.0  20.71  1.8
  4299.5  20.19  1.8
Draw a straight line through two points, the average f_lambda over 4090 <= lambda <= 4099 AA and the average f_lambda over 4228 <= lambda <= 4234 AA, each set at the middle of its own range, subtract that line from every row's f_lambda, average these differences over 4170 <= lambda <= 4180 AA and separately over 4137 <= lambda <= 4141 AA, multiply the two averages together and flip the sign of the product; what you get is 6.6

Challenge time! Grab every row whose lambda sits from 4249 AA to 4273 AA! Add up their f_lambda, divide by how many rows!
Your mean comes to 23.7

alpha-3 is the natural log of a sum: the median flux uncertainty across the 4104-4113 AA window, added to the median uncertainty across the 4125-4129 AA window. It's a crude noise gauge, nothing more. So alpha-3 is 1.10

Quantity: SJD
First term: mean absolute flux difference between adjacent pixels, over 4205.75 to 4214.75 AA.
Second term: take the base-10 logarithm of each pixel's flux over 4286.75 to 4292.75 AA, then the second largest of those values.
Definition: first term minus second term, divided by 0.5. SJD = -1.2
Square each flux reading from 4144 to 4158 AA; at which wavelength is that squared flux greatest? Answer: 4152.5 AA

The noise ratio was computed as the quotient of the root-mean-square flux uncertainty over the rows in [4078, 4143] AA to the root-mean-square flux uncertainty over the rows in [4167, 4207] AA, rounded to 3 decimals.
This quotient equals 1.318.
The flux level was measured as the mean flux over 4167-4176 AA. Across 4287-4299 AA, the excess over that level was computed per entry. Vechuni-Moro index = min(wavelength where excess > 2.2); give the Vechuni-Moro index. 4289.0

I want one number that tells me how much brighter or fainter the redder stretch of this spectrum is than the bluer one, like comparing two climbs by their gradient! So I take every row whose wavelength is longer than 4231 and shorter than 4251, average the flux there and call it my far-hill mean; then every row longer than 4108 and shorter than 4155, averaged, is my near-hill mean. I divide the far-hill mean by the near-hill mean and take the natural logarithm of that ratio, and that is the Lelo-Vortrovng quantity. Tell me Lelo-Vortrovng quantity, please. 0.082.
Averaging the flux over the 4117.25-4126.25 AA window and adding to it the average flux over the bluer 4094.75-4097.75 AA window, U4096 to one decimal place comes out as 42.3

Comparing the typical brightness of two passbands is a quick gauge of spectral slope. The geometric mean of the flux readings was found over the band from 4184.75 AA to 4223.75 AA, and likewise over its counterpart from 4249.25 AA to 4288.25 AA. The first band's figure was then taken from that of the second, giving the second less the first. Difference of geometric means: 0.53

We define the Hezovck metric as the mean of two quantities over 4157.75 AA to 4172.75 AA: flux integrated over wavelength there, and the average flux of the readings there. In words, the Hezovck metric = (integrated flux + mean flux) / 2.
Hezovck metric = 176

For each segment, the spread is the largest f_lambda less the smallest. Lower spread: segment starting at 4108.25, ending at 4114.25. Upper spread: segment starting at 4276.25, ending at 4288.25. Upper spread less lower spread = 2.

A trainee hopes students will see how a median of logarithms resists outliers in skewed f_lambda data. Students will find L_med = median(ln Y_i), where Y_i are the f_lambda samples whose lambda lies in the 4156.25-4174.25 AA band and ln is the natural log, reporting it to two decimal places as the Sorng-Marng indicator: 3.08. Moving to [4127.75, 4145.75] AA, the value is 3.13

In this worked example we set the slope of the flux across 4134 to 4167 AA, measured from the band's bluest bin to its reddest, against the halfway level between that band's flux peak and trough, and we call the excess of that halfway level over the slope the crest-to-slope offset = 22.6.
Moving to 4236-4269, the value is 24.9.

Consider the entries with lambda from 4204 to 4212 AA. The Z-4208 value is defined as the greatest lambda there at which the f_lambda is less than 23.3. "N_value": 4208.0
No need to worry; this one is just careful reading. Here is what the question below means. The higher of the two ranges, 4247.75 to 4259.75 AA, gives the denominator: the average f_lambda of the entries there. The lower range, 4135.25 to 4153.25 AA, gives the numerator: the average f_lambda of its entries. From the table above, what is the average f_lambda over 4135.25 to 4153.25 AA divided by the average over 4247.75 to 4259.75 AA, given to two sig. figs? 0.96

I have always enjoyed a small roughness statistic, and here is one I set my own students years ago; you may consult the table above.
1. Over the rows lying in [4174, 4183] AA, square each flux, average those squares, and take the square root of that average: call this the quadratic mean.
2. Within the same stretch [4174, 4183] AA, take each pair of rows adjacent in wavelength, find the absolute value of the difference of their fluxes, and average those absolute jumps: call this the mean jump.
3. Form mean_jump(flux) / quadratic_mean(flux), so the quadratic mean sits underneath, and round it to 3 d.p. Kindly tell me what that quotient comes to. 0.063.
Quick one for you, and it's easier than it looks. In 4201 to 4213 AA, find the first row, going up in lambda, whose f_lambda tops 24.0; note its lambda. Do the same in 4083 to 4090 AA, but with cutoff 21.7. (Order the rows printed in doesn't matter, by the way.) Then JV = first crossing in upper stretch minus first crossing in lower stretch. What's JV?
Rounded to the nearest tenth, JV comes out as 120.0 AA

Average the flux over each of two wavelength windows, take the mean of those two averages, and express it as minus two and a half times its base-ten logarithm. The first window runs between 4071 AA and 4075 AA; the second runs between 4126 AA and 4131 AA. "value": -3.41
